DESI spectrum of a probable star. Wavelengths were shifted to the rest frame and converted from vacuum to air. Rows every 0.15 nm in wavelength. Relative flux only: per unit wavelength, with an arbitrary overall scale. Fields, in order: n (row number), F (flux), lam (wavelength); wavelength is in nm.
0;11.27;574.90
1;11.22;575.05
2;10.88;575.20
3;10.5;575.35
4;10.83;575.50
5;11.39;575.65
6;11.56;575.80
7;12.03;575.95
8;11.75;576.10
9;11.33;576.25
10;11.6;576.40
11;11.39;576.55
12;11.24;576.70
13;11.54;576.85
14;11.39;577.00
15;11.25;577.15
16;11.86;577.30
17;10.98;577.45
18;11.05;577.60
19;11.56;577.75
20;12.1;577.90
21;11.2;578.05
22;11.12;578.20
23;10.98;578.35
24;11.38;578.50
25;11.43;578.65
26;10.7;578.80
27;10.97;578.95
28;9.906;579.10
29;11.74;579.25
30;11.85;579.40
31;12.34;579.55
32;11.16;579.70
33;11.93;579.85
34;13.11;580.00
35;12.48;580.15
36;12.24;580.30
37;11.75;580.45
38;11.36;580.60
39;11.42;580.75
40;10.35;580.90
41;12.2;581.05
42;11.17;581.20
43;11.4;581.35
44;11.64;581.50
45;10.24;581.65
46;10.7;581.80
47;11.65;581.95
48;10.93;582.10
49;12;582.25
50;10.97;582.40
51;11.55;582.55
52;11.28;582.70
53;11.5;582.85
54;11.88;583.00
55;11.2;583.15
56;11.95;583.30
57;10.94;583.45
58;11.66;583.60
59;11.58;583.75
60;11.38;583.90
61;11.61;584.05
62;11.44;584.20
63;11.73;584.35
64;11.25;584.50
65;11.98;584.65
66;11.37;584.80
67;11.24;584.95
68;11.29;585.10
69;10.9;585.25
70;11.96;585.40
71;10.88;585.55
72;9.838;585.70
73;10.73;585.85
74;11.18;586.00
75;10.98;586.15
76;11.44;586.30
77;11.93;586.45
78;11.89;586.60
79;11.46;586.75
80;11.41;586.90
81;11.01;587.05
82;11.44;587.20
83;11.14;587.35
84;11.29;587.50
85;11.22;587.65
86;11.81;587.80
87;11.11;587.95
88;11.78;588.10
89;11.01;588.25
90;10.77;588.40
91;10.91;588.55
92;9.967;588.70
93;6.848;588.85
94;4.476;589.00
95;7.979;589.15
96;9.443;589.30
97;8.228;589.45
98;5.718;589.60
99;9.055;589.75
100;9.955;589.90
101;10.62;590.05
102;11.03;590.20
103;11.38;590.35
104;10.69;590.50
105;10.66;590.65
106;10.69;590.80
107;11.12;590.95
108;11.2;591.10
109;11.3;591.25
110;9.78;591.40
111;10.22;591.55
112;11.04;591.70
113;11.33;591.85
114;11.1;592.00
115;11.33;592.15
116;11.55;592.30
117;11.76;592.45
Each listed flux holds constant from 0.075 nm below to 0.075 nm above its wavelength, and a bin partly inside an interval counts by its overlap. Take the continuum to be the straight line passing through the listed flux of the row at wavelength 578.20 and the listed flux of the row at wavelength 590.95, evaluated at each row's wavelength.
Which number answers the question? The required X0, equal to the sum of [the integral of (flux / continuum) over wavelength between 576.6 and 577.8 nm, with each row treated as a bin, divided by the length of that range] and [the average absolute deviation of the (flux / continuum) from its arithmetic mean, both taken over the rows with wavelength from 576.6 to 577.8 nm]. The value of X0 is 1.04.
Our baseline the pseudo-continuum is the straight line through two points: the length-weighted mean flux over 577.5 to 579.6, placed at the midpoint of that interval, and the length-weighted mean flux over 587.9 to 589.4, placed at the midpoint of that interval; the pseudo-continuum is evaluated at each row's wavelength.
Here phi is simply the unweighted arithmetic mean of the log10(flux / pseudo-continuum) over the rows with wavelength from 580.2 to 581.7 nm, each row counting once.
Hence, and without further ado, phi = 0.021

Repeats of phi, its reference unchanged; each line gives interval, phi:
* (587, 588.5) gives 0.071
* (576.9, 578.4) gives -0.004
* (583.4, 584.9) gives 0.050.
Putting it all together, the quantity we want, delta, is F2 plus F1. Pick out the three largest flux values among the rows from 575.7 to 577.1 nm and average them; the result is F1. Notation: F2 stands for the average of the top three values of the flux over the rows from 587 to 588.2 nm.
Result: 23.47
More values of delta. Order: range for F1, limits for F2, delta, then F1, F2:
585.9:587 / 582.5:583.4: 23.55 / 11.76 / 11.8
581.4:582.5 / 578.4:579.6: 23.74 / 11.76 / 12.0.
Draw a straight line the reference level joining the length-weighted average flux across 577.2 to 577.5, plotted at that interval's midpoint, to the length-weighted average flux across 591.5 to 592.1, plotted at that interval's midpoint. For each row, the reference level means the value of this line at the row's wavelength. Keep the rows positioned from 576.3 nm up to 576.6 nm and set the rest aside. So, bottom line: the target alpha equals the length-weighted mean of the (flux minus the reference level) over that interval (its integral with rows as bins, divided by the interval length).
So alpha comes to 0.02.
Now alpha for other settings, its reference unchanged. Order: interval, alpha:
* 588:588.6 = 0.04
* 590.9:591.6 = -0.26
